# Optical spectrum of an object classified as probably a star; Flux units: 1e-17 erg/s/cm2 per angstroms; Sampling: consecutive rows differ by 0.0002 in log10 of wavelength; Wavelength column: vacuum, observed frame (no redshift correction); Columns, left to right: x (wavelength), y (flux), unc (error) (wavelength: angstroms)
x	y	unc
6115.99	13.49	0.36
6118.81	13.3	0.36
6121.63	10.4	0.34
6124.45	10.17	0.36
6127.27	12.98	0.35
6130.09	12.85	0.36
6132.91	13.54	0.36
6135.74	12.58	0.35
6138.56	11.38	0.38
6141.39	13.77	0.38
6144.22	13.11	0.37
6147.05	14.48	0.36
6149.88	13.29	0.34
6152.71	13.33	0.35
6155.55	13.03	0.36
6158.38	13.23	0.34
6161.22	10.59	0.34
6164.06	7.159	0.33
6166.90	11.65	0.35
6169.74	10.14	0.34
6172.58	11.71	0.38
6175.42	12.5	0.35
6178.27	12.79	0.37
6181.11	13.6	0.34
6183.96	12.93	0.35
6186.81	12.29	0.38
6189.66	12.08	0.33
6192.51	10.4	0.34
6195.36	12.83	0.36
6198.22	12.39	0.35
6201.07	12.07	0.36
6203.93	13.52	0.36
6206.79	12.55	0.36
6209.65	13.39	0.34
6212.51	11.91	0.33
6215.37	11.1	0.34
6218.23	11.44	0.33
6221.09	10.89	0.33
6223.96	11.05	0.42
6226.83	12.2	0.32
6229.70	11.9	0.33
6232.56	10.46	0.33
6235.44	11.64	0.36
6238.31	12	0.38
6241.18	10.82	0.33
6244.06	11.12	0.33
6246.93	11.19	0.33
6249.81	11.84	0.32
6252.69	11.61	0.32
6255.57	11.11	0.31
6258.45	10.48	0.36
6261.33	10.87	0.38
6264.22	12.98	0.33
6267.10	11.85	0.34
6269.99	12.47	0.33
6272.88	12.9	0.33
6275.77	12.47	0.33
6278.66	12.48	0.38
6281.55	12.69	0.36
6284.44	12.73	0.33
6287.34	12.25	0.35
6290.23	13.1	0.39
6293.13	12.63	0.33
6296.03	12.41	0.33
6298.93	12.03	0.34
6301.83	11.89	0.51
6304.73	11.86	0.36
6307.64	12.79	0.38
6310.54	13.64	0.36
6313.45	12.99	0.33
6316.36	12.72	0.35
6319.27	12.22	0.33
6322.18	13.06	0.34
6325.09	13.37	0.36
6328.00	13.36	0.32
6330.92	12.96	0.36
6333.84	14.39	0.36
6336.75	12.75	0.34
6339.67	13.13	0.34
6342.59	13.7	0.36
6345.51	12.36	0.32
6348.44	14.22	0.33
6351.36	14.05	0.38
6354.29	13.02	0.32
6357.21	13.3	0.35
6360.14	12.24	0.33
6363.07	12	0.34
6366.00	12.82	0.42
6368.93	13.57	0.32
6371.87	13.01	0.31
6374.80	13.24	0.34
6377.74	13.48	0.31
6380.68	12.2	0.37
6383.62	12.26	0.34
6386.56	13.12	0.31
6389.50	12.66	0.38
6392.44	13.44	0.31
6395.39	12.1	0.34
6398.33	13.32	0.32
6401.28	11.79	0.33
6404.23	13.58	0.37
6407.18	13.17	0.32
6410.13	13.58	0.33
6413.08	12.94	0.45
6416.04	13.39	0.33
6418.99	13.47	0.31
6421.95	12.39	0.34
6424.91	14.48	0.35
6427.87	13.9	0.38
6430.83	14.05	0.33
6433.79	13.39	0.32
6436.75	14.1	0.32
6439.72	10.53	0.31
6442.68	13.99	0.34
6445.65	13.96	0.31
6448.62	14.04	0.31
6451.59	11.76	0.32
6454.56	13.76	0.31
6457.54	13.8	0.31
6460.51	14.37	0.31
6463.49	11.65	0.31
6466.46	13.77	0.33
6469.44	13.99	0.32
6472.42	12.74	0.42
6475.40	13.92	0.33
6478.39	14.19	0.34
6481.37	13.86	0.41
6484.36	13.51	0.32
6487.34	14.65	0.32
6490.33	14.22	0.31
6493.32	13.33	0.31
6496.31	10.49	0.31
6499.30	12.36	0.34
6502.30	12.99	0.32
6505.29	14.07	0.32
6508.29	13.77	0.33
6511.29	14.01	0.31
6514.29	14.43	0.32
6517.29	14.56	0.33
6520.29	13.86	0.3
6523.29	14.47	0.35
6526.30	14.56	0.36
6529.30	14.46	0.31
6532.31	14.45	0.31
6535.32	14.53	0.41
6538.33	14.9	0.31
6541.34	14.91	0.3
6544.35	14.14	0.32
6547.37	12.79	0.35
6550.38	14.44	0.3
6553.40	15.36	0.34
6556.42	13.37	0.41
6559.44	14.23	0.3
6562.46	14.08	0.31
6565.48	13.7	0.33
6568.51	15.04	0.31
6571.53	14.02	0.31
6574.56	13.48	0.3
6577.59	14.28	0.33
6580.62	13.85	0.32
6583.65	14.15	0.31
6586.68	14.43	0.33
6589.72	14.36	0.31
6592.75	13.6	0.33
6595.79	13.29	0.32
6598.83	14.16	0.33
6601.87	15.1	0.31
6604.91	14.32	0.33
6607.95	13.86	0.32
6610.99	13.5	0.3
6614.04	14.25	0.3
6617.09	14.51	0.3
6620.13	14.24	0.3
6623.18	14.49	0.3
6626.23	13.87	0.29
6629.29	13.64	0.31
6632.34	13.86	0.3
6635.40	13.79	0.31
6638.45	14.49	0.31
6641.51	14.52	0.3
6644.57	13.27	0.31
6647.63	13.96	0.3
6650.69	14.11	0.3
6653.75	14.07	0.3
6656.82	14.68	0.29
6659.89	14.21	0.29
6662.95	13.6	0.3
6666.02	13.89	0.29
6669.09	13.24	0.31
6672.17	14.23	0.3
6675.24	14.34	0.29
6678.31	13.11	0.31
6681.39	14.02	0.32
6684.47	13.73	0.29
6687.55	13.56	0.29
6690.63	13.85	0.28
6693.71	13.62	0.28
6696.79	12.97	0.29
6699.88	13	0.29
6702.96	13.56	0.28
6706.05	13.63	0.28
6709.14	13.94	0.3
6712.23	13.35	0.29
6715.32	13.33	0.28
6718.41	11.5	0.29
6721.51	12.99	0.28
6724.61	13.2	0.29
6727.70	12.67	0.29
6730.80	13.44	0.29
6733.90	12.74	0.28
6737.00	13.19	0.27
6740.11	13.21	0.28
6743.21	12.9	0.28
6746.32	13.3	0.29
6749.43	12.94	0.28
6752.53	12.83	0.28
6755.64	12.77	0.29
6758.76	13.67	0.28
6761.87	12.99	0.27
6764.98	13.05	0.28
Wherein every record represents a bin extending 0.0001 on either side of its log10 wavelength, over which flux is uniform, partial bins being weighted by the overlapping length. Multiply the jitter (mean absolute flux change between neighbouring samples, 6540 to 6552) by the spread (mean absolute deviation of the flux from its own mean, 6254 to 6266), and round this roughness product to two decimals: 1.02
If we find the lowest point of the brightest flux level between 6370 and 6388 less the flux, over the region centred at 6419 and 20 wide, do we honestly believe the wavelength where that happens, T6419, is 6424.91 angstroms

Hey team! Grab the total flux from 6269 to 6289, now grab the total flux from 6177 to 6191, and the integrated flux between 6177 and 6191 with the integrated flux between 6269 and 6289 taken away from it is -73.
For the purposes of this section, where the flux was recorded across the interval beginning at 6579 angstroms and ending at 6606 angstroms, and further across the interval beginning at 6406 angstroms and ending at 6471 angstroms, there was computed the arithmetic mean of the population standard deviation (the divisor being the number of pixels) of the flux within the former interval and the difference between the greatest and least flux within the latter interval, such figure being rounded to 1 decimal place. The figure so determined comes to 2.2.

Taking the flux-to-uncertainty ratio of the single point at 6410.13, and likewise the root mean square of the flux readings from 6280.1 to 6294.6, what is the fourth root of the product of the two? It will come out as 4.78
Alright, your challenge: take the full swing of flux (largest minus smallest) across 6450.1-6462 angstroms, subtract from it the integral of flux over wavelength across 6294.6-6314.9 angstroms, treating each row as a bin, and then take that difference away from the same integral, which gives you 506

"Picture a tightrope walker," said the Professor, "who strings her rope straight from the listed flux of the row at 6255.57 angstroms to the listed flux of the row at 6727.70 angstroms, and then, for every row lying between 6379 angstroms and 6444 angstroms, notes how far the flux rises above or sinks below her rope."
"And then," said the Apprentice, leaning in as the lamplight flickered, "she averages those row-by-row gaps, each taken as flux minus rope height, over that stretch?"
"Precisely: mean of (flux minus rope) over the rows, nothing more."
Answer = 1.46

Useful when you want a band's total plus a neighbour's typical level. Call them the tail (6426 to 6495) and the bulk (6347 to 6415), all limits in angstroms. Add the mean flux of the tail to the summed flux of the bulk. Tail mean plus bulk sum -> 313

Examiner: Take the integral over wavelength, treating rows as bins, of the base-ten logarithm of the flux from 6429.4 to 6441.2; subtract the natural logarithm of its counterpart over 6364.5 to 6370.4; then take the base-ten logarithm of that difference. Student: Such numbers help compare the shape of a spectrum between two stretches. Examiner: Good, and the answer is 1.1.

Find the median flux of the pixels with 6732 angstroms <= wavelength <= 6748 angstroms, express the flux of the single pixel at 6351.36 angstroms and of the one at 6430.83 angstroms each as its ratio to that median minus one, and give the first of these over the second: 1.0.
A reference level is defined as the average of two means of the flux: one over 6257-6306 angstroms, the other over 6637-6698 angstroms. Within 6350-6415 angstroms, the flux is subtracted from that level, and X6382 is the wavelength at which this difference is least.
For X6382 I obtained 6351.36 angstroms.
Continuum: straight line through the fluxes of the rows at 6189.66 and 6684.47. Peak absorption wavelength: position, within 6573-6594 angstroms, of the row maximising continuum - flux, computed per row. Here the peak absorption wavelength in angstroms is 6574.56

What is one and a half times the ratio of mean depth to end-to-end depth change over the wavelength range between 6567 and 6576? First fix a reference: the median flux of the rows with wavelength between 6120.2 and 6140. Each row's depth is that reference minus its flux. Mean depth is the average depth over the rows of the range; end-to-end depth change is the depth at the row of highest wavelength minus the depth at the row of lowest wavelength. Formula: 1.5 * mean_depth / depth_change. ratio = -1.5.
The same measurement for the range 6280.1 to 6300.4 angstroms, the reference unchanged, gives 0.1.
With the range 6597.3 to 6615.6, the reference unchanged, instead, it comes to 27.0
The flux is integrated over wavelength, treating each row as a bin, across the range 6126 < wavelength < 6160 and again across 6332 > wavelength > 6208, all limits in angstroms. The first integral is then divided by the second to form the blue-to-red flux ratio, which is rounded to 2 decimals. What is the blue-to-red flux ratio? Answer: 0.30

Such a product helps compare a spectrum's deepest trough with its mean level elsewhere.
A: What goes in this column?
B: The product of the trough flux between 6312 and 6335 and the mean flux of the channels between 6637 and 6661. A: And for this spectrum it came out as 173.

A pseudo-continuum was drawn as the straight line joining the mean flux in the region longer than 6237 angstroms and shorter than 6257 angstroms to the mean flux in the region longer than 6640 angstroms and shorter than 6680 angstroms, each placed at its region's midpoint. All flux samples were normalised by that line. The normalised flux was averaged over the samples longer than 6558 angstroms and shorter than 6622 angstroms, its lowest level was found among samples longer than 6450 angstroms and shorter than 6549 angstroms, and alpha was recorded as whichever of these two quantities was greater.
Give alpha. 1.05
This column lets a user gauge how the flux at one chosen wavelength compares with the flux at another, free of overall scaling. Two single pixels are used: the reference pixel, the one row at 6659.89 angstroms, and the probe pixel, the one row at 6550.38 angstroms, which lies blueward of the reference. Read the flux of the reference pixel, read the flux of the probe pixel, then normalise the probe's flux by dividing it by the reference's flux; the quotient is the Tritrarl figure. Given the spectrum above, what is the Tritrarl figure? 1.02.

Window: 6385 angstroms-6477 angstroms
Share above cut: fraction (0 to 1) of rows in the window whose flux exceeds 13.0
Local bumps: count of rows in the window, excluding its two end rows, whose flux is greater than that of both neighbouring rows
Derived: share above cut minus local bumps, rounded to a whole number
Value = -11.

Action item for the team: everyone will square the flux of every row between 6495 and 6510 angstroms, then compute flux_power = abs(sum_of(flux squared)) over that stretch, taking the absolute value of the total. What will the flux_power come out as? 819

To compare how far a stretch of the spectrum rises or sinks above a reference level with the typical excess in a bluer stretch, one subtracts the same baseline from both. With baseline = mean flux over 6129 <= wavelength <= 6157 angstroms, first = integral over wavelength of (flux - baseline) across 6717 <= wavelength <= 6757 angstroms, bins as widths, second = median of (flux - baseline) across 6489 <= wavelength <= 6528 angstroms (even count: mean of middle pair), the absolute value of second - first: 10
